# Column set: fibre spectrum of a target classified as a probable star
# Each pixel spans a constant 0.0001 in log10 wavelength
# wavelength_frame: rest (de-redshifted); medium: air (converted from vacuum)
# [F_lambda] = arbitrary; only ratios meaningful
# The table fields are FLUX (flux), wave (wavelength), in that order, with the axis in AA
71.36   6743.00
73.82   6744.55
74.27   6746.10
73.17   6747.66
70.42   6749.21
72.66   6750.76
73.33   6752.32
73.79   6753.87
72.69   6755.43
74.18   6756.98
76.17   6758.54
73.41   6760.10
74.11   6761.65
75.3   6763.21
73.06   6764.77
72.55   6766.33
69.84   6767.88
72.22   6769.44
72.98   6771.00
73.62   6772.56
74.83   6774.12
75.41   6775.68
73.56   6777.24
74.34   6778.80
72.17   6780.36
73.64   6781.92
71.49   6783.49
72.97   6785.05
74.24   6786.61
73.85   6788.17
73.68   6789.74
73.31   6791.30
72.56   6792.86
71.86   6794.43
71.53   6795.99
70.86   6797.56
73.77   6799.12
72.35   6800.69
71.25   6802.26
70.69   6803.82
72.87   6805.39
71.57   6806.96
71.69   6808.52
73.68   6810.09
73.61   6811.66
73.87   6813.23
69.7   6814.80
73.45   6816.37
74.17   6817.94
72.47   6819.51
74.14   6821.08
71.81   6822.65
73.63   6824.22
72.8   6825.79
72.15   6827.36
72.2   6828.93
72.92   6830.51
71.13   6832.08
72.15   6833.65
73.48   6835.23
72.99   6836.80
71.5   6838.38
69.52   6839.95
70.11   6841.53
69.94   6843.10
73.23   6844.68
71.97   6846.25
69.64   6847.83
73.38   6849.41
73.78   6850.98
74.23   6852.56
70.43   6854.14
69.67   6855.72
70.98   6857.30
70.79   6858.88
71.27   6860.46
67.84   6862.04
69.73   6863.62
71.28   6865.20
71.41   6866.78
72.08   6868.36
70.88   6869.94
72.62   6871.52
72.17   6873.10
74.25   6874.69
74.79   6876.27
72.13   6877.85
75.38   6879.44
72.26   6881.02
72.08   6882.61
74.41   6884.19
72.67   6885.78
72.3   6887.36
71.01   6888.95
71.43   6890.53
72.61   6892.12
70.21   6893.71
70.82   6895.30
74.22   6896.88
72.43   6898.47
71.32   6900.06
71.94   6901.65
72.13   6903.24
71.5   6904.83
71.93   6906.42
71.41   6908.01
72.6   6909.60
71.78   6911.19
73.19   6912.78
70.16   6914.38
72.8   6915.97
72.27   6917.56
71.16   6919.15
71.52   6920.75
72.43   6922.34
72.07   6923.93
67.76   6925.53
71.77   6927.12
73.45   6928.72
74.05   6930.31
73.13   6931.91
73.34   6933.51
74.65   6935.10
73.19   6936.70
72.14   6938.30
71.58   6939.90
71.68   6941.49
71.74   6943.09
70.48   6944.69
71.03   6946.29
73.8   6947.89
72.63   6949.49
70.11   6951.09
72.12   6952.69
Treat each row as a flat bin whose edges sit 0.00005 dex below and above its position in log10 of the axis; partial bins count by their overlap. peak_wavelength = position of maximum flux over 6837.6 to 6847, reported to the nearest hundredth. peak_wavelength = 6844.68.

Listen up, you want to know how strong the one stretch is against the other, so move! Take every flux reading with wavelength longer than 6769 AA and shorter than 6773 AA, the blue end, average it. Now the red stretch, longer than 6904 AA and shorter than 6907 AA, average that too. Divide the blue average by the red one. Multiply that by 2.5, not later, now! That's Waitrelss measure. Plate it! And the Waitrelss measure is 2.54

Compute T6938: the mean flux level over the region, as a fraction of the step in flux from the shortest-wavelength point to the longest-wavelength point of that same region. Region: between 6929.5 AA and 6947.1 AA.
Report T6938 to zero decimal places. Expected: -24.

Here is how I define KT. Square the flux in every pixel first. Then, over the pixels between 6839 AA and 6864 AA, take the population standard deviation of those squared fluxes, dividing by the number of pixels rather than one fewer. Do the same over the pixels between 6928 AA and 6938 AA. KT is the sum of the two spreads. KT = 331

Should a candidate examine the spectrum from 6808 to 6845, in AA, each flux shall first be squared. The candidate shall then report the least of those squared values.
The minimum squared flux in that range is 4833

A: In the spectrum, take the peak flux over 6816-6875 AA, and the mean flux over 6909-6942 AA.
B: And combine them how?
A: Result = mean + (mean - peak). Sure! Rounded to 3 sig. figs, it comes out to 70.2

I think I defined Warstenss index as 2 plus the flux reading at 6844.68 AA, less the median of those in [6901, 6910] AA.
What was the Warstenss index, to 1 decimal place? 3.3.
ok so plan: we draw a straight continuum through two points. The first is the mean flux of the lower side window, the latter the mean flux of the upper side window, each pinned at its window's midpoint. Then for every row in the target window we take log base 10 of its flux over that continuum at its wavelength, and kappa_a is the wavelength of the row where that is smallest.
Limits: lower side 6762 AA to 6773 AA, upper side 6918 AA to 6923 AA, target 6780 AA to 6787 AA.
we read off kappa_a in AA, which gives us 6783.49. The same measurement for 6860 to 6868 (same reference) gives 6862.04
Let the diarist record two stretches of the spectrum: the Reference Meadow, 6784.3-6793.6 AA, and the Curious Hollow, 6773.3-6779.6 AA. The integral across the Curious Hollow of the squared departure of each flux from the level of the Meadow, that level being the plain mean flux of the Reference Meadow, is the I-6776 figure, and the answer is 10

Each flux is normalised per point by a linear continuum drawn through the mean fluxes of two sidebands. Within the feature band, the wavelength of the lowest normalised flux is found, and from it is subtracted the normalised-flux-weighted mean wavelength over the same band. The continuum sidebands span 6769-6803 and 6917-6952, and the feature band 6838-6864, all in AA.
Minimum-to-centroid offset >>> 11.1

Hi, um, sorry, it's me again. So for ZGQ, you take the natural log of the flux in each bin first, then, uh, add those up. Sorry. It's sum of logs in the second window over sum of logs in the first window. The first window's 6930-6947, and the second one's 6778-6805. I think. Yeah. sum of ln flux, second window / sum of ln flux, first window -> 1.5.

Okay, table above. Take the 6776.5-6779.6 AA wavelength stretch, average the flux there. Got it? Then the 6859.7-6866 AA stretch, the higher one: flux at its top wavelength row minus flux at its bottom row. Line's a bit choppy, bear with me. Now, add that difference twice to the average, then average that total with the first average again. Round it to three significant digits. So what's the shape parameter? 74.0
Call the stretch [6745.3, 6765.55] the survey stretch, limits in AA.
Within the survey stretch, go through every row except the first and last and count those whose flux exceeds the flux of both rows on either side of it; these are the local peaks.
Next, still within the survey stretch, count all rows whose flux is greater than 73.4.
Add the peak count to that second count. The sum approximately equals 10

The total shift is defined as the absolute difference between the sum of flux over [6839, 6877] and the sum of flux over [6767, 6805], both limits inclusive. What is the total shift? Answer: 31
